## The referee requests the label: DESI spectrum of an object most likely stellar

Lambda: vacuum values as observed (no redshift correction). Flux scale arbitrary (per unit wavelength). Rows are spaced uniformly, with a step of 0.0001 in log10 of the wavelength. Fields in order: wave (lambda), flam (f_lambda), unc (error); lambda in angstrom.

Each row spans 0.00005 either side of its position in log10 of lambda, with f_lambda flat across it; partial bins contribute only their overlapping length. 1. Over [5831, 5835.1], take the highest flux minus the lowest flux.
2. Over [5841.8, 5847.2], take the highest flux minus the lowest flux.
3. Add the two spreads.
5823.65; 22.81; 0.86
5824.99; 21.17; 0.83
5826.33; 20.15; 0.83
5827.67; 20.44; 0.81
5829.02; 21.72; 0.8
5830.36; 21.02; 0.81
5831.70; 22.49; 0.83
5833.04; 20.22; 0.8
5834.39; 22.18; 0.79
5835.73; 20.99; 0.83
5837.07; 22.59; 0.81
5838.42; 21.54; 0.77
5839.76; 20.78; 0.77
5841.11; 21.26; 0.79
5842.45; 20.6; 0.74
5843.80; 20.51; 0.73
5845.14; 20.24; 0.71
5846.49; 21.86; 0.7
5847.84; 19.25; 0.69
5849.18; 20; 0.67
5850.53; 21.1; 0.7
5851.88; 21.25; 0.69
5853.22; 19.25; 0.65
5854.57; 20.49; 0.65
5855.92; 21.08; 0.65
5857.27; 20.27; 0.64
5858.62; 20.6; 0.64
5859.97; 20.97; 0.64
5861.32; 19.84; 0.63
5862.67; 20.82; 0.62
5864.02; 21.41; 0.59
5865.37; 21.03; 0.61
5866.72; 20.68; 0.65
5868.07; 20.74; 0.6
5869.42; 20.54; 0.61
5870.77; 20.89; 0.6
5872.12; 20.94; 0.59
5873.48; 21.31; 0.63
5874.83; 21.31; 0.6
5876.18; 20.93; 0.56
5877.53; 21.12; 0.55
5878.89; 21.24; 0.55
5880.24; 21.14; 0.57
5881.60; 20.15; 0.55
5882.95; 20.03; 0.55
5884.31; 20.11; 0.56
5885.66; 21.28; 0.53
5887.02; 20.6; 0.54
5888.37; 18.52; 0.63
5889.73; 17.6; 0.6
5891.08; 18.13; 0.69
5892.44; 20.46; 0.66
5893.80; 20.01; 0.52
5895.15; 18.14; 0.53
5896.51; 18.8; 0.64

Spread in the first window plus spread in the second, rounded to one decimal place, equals 3.9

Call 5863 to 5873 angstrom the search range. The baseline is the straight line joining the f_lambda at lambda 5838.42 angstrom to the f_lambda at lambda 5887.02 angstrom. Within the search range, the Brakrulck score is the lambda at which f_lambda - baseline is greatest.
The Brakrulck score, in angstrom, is 5864.02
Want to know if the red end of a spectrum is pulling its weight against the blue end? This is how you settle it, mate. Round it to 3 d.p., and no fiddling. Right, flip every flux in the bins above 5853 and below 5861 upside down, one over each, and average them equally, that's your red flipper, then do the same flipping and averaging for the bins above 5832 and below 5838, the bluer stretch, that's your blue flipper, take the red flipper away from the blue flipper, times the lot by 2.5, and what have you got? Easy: -0.006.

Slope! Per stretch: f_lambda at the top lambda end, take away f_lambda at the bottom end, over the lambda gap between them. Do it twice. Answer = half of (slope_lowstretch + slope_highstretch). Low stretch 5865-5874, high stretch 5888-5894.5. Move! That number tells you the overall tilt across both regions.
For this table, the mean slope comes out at 0.15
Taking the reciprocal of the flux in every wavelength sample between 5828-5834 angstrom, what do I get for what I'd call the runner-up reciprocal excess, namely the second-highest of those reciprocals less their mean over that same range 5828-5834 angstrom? 0.0007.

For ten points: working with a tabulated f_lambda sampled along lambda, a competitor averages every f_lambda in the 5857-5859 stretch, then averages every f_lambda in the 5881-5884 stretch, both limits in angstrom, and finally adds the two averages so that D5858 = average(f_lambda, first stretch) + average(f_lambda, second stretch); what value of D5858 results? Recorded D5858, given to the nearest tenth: 40.5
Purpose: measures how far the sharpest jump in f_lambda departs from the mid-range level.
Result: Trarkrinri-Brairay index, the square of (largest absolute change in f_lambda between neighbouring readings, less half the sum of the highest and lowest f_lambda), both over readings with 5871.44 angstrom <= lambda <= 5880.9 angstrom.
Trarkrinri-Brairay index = 430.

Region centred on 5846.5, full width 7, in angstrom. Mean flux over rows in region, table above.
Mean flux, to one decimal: 20.4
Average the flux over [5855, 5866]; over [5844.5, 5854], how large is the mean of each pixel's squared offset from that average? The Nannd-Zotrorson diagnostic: 1.0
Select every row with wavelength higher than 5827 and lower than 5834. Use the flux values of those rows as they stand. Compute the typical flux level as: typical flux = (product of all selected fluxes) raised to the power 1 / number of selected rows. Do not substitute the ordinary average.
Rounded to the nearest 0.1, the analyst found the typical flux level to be 21.2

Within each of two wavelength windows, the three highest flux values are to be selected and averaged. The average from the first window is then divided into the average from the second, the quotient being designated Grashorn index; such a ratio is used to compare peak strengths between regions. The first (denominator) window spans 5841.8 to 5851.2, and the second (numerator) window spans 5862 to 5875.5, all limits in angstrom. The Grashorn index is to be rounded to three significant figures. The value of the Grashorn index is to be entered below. 1.01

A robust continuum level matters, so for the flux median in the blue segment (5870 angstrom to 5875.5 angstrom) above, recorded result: 21.1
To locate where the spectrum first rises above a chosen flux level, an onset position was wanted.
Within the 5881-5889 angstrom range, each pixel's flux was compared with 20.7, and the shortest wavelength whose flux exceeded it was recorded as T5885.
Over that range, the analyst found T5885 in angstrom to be 5885.66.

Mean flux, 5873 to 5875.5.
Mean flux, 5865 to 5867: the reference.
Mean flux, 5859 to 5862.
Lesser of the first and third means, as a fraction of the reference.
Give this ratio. 0.978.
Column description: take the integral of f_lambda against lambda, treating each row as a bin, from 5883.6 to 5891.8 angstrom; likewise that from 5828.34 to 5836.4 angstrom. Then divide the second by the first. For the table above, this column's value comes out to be 1.1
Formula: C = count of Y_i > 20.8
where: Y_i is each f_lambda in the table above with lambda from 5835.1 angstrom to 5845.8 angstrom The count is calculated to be 4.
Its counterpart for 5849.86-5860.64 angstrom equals 4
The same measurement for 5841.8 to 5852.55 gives 3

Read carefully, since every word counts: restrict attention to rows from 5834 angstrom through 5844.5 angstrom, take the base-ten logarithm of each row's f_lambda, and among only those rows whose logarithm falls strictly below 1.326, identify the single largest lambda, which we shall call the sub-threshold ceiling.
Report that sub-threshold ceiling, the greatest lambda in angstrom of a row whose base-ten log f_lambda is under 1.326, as 5843.80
